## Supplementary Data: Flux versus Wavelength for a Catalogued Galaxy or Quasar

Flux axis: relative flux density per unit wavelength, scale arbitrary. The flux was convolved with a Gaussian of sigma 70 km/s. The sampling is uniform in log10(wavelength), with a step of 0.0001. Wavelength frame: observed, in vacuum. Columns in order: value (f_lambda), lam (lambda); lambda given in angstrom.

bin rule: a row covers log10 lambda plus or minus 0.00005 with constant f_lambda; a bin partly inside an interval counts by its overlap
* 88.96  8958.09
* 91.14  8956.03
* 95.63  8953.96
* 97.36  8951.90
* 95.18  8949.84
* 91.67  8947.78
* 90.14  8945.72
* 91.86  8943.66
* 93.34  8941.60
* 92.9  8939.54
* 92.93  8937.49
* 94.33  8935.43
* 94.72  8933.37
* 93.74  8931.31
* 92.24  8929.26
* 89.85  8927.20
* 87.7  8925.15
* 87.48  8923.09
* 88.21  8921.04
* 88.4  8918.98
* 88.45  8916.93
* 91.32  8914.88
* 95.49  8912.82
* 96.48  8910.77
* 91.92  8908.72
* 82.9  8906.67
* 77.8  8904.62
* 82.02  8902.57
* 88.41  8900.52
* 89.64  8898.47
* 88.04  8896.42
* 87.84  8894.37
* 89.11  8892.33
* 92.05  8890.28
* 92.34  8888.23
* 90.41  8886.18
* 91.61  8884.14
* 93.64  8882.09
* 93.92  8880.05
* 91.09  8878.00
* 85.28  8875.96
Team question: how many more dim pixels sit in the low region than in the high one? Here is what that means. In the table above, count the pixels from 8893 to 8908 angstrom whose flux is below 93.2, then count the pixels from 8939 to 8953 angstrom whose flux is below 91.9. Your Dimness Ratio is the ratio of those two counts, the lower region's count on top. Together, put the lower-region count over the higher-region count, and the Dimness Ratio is 2.3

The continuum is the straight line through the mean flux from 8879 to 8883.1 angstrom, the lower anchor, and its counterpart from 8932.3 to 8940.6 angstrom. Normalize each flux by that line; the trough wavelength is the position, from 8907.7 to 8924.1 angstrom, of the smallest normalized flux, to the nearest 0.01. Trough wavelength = 8923.09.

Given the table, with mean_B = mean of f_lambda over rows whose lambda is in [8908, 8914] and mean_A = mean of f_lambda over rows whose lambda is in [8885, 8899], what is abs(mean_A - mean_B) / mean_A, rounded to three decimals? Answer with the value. 0.052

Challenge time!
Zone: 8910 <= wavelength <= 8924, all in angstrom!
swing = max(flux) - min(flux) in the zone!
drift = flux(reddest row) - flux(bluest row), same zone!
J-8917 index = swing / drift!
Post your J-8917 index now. -1.0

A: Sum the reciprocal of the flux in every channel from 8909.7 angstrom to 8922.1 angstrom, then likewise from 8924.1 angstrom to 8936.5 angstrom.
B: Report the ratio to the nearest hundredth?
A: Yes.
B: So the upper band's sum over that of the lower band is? 0.99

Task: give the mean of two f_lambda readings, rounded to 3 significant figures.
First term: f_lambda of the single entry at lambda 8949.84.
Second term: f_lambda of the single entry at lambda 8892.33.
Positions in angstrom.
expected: 92.1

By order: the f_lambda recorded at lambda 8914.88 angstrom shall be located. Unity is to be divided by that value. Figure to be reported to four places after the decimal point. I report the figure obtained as 0.0110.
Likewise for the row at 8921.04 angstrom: 0.0113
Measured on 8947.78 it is 0.0109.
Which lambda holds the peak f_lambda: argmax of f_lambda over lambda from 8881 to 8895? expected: 8882.09 angstrom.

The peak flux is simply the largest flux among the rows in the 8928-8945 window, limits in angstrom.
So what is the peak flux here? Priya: 94.72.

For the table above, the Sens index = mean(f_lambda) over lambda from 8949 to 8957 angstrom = 94.8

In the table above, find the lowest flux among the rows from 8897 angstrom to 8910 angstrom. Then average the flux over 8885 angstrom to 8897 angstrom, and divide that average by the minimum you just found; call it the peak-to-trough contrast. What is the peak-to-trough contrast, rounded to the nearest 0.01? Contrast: 1.16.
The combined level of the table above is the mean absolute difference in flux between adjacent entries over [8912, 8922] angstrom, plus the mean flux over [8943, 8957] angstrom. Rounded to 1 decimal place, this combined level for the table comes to 95.1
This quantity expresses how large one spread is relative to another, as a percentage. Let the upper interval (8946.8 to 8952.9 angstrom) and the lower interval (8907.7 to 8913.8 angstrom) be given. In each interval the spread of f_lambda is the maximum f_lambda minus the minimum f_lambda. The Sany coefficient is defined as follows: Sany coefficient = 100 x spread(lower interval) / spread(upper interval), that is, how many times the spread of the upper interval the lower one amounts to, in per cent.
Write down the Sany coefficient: 80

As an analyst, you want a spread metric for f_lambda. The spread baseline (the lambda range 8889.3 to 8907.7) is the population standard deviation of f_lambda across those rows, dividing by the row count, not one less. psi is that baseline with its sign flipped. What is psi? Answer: -4.3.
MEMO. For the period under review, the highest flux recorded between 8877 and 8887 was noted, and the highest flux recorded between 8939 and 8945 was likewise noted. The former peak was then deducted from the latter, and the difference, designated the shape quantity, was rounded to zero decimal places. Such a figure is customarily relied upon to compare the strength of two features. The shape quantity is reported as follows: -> -1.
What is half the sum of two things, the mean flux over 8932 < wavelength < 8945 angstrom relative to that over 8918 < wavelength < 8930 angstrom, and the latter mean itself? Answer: 45.0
